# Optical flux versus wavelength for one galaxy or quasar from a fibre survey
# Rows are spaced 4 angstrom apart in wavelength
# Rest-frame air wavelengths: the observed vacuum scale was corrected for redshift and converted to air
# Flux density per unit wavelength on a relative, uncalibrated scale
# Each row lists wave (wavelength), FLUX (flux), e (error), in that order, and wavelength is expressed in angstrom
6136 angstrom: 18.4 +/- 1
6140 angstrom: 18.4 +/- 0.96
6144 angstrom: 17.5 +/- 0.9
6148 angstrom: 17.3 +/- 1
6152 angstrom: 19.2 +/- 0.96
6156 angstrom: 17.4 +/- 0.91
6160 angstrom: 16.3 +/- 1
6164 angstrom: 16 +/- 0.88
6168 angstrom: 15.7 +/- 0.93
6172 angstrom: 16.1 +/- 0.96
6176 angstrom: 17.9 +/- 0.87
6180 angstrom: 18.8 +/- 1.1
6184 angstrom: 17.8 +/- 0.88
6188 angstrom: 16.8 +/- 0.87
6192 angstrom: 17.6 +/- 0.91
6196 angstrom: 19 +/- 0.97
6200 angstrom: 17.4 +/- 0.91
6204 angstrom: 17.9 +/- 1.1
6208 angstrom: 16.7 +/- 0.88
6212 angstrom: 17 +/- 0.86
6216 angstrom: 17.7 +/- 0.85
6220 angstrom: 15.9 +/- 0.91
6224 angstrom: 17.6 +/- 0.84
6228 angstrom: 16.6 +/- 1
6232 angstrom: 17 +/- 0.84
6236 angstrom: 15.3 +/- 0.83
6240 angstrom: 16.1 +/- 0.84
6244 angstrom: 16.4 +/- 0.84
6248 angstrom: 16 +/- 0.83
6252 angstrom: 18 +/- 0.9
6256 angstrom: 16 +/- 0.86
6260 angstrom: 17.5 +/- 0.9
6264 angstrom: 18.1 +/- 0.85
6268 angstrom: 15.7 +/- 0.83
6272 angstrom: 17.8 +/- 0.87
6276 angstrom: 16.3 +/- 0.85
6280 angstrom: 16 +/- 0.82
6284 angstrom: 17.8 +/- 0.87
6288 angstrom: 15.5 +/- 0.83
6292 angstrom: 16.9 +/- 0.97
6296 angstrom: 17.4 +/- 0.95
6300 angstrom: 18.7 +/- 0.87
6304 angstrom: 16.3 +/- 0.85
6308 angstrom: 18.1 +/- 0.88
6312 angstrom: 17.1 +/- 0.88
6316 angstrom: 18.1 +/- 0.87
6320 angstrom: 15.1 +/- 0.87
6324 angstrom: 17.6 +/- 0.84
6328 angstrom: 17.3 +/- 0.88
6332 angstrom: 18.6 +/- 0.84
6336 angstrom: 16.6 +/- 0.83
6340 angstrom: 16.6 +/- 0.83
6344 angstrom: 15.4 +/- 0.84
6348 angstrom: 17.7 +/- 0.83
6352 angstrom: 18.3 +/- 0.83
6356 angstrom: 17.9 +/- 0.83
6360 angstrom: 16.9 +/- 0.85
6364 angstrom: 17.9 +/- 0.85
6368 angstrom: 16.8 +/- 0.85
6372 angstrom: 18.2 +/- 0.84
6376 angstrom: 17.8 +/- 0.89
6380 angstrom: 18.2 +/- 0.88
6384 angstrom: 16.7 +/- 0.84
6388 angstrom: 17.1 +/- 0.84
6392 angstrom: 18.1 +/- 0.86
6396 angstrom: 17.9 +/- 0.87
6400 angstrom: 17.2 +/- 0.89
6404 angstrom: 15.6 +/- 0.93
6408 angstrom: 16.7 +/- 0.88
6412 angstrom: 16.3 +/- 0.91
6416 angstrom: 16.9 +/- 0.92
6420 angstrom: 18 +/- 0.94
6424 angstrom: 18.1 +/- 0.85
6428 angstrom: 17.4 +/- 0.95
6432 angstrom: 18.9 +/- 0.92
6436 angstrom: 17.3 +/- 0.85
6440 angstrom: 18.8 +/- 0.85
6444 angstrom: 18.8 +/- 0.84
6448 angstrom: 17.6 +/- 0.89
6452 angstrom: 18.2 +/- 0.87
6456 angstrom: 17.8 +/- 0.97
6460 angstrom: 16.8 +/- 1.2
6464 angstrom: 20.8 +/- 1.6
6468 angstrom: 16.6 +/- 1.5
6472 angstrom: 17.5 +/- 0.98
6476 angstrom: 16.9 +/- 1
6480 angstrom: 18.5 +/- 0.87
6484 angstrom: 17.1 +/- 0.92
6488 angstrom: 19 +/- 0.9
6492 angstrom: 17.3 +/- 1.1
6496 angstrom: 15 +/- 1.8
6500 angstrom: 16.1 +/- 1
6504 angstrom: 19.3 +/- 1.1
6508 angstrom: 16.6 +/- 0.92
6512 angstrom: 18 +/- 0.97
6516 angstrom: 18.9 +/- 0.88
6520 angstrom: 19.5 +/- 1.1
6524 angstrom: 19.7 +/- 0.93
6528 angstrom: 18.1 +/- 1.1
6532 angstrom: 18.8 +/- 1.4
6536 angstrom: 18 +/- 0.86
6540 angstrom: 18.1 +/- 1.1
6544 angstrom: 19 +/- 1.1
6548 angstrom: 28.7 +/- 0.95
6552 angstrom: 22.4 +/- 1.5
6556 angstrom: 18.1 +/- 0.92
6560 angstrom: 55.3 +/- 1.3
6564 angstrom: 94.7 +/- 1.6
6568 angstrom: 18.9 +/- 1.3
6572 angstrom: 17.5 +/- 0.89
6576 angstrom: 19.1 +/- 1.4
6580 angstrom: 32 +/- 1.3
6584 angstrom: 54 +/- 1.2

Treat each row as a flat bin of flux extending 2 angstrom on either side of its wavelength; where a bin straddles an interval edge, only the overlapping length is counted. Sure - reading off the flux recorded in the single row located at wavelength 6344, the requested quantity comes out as 15.4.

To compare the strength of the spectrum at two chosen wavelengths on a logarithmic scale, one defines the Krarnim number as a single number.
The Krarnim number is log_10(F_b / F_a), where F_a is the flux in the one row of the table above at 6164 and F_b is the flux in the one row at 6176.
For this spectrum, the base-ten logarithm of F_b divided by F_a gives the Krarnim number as 0.05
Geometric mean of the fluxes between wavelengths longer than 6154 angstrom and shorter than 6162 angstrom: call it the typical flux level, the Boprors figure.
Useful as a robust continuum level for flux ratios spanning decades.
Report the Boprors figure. 16.8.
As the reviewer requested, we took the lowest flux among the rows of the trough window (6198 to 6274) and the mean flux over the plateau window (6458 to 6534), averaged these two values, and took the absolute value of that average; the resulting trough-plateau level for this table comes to 16.6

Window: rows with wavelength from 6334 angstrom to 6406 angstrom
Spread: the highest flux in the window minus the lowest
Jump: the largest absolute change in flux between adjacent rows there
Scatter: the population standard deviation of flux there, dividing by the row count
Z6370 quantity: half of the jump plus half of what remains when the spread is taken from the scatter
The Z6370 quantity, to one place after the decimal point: 0.1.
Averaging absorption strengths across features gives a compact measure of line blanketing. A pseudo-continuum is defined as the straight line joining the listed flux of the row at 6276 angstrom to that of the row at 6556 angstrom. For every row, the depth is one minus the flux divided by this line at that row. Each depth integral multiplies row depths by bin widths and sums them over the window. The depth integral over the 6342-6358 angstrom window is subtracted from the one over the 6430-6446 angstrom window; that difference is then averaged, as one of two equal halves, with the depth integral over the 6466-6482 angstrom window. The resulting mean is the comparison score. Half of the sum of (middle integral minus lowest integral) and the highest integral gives -0.2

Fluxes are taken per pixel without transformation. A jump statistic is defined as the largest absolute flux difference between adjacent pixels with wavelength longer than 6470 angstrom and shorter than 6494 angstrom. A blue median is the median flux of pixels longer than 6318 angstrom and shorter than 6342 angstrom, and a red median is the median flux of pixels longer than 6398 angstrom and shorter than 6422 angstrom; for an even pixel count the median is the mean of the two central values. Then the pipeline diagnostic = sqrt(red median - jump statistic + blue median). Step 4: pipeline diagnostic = 5.64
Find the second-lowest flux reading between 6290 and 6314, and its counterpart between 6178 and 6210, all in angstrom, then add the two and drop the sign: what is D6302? 33.7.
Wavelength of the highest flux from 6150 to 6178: 6152 angstrom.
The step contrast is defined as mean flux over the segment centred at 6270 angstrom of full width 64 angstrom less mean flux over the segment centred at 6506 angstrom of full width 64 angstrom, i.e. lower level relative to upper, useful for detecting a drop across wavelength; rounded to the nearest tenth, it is -1.0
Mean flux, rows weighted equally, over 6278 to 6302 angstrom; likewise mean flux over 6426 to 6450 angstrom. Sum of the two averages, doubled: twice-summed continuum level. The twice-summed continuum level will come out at 70.4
